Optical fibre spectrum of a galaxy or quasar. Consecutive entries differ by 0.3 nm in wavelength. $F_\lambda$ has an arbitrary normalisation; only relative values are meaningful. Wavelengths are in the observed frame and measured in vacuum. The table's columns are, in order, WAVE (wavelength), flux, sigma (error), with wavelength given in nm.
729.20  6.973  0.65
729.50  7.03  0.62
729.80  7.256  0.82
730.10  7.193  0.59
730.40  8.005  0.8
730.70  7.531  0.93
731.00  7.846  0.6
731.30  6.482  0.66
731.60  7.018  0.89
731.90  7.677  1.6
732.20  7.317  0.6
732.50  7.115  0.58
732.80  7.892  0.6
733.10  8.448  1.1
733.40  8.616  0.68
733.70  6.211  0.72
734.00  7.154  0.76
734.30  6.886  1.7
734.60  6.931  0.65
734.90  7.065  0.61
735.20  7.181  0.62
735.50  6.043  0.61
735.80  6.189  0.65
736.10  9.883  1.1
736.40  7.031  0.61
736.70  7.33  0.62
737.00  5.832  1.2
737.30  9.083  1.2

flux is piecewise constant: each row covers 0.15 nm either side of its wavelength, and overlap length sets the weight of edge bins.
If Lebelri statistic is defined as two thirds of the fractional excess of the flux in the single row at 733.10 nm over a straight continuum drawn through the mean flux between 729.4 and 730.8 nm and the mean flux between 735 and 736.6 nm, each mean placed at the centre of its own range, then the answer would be 0.10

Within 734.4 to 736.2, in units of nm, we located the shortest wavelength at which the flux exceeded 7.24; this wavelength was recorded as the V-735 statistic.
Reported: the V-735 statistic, 736.10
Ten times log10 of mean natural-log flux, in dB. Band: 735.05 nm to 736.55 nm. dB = 2.94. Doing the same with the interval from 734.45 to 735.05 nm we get 2.89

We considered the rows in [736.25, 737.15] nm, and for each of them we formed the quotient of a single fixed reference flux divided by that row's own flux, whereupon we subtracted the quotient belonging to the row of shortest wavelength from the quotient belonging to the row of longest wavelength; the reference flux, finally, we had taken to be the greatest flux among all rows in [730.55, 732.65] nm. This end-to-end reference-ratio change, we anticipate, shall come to 0.229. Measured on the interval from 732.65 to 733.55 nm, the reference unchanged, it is -0.084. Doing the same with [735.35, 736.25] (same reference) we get -0.504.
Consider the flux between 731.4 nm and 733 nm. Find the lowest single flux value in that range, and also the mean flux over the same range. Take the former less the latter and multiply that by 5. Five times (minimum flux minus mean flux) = -1.9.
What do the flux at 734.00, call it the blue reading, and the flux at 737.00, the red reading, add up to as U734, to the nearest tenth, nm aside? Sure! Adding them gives 13.0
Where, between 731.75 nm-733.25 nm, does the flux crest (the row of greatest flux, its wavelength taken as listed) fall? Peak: 733.10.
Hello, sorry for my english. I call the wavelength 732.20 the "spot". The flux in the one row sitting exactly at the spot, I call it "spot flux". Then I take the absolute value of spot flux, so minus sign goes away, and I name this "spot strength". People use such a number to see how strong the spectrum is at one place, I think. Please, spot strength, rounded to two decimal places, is 7.32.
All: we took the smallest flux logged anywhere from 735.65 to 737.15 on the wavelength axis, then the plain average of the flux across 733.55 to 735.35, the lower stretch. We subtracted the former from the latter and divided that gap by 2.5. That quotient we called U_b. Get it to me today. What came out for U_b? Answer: 0.43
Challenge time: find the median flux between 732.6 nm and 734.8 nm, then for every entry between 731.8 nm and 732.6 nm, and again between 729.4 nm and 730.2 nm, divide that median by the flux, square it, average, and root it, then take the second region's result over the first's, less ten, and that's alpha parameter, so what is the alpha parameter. -8.97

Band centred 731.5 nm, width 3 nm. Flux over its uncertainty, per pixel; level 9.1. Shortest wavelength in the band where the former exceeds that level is 730.10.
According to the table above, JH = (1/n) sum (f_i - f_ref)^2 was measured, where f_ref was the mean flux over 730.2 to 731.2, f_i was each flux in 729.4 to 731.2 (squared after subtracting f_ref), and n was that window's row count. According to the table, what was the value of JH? 0.2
